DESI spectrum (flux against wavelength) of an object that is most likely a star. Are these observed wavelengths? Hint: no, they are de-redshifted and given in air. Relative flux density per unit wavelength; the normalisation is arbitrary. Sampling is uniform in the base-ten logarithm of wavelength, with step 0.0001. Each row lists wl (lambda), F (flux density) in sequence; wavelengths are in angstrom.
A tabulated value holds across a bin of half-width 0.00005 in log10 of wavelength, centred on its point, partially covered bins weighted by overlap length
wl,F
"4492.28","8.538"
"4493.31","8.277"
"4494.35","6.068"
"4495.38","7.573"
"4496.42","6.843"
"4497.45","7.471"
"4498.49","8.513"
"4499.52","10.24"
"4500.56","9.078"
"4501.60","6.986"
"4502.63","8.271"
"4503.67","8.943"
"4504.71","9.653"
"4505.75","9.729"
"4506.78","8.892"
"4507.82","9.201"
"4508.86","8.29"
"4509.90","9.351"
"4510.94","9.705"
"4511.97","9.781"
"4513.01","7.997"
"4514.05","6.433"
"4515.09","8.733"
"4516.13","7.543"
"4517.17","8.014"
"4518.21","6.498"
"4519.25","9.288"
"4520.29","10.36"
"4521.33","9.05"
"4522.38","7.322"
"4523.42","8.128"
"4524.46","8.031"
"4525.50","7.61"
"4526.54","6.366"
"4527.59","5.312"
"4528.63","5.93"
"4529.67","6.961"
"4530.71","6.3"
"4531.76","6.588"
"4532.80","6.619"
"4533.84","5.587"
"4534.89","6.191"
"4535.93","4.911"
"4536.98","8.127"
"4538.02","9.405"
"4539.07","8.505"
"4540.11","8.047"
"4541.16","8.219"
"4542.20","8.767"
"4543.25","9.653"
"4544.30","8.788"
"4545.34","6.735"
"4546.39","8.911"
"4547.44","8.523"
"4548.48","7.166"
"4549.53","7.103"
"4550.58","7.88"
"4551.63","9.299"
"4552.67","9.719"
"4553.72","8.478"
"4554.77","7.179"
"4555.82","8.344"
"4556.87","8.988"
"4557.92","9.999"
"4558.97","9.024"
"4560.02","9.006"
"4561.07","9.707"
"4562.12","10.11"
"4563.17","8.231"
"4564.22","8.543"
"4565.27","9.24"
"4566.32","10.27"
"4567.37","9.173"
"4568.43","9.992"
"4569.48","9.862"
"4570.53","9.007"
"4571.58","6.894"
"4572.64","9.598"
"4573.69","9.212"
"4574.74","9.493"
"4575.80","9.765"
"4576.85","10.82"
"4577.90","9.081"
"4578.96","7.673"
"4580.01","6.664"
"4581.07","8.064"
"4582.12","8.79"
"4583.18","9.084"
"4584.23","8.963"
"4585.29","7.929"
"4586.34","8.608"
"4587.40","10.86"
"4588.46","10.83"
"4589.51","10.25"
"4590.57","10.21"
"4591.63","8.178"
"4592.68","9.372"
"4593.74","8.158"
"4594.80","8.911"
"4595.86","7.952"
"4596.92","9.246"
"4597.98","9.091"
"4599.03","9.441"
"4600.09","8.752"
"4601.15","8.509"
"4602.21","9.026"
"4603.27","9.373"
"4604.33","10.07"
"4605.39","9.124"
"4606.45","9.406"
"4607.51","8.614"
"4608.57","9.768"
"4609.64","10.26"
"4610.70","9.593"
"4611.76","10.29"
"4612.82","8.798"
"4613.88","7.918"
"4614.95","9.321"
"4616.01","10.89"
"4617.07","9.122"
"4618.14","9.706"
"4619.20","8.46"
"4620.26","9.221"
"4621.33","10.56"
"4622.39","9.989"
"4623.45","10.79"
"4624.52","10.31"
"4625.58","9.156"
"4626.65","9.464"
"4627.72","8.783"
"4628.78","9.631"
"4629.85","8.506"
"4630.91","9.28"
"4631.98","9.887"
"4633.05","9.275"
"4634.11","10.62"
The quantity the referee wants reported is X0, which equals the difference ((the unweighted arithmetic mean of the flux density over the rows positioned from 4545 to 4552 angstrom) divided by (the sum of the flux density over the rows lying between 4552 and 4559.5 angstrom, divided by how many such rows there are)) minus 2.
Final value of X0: -1.10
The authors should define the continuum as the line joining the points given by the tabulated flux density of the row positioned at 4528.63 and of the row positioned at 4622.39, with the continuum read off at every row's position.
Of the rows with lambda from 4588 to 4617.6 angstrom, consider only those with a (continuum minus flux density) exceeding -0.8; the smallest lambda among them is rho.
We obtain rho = 4591.63 angstrom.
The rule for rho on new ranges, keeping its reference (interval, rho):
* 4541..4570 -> 4545.34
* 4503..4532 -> 4526.54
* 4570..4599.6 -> 4571.58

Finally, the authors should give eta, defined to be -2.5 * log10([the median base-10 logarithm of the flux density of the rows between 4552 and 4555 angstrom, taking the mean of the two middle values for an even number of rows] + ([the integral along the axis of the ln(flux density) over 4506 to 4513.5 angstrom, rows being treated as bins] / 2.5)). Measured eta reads -2.19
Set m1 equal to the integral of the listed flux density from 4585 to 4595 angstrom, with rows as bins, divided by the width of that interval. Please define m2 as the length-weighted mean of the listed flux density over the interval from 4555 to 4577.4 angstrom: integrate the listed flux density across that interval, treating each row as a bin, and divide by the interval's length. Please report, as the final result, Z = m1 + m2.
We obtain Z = 18.7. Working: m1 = 9.38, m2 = 9.3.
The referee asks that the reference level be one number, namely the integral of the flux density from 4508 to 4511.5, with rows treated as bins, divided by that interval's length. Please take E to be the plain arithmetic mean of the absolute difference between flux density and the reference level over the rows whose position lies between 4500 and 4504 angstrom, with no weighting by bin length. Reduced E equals 0.8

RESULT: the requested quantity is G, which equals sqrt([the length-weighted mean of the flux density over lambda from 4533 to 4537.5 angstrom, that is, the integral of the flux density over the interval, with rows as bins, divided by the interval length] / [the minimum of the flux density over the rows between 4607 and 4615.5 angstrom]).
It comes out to 0.89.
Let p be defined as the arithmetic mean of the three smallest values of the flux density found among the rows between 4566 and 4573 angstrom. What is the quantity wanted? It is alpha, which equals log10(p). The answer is 0.922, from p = 8.4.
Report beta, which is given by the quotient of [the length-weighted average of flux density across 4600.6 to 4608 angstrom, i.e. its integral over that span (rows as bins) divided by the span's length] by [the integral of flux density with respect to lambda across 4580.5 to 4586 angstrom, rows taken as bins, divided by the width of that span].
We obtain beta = 1.07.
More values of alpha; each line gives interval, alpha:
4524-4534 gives 0.749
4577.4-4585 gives 0.873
